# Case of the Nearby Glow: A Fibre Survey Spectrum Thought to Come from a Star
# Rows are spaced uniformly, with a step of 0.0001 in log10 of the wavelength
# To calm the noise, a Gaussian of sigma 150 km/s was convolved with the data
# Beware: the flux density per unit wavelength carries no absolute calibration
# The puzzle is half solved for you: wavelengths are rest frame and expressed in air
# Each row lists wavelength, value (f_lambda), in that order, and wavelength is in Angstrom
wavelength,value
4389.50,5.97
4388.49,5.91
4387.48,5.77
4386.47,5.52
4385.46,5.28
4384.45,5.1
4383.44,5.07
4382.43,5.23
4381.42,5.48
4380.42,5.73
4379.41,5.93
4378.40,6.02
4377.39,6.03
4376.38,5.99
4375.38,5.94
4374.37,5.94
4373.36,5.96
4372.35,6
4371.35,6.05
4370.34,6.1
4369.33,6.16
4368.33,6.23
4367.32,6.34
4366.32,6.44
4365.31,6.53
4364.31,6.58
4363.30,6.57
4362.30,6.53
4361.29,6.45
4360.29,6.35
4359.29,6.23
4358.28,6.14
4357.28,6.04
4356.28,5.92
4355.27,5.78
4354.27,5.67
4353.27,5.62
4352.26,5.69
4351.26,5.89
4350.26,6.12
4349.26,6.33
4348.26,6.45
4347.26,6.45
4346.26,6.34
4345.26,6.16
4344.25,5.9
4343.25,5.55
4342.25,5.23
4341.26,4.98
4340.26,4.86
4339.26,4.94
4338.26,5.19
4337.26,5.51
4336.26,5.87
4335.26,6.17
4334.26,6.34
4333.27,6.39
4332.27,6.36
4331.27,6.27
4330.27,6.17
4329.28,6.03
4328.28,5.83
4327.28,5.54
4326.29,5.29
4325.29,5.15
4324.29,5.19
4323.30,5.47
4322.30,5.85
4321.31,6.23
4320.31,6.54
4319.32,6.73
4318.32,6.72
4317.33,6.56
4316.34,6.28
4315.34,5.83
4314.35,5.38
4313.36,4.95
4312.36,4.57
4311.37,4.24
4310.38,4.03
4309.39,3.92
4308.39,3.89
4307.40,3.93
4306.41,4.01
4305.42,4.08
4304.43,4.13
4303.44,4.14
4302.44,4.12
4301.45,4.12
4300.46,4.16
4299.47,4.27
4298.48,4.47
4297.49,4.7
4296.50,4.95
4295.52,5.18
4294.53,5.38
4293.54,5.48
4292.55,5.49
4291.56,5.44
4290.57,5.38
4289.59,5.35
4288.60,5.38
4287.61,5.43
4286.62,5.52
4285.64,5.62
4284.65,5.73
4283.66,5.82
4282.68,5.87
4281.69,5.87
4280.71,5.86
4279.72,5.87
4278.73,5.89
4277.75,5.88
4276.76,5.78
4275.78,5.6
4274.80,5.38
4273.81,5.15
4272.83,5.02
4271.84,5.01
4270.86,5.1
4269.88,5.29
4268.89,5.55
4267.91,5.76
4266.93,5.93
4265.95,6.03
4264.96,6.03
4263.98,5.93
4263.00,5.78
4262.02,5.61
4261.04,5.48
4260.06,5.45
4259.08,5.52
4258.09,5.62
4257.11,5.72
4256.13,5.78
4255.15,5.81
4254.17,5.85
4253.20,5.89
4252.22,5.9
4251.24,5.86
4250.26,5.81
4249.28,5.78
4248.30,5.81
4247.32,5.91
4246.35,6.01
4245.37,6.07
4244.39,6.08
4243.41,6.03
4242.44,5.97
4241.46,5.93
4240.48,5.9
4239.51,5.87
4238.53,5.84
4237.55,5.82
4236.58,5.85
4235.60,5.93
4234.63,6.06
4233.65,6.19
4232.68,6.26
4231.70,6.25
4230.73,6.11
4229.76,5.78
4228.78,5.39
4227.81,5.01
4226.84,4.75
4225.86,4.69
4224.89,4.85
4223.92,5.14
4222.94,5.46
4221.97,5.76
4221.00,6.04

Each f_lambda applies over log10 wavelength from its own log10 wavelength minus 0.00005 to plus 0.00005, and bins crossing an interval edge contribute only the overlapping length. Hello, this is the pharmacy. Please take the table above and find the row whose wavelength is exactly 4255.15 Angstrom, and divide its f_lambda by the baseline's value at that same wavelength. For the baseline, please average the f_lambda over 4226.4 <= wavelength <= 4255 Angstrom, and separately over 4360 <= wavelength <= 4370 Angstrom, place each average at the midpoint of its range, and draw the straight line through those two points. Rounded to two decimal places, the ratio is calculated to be 0.98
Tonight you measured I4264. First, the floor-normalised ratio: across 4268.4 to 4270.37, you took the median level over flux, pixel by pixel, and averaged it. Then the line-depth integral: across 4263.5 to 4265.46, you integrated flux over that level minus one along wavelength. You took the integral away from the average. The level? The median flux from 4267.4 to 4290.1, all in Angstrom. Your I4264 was 0.9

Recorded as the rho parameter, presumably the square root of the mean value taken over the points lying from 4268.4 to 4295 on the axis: 2.35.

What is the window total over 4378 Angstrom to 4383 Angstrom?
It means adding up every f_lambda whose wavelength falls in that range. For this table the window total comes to 28.4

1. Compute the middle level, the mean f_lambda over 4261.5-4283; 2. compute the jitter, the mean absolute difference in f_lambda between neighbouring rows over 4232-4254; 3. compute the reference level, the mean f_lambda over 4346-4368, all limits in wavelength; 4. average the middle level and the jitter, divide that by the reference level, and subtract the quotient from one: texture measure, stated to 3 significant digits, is 0.541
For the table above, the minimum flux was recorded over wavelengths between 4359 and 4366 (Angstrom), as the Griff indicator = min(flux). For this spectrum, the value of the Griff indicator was 6.23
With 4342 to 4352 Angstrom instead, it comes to 5.23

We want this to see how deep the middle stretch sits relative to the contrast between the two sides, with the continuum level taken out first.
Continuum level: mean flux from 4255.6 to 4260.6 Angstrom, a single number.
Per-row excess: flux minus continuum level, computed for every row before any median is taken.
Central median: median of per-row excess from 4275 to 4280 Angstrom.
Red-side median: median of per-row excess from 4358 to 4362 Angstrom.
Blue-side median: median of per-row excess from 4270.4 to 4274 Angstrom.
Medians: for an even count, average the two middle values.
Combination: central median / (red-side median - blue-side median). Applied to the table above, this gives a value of 0.2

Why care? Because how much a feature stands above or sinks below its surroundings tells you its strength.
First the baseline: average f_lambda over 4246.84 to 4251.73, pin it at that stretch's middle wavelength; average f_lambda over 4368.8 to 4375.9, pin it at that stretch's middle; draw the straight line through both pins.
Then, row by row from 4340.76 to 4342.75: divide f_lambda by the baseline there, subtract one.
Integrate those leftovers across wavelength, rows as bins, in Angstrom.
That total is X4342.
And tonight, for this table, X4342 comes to -0.29 Angstrom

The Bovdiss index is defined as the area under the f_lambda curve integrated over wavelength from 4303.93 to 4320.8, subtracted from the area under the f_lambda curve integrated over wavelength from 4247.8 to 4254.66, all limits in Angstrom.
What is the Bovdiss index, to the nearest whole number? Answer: -45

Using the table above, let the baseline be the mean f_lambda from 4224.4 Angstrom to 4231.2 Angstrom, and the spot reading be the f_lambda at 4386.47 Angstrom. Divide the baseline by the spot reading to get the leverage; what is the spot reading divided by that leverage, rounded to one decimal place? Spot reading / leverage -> 5.8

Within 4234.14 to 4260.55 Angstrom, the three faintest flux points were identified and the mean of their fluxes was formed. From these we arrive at 5.5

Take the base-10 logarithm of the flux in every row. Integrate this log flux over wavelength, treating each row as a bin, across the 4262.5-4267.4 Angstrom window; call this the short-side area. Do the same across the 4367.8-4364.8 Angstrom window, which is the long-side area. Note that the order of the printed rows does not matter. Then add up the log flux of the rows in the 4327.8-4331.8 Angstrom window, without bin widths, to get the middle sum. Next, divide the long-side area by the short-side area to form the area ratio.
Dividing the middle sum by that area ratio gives 4.9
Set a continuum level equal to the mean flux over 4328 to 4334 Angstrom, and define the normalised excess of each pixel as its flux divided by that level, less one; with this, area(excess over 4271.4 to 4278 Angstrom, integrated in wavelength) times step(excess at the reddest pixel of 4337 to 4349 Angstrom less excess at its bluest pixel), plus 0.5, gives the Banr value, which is 0.4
